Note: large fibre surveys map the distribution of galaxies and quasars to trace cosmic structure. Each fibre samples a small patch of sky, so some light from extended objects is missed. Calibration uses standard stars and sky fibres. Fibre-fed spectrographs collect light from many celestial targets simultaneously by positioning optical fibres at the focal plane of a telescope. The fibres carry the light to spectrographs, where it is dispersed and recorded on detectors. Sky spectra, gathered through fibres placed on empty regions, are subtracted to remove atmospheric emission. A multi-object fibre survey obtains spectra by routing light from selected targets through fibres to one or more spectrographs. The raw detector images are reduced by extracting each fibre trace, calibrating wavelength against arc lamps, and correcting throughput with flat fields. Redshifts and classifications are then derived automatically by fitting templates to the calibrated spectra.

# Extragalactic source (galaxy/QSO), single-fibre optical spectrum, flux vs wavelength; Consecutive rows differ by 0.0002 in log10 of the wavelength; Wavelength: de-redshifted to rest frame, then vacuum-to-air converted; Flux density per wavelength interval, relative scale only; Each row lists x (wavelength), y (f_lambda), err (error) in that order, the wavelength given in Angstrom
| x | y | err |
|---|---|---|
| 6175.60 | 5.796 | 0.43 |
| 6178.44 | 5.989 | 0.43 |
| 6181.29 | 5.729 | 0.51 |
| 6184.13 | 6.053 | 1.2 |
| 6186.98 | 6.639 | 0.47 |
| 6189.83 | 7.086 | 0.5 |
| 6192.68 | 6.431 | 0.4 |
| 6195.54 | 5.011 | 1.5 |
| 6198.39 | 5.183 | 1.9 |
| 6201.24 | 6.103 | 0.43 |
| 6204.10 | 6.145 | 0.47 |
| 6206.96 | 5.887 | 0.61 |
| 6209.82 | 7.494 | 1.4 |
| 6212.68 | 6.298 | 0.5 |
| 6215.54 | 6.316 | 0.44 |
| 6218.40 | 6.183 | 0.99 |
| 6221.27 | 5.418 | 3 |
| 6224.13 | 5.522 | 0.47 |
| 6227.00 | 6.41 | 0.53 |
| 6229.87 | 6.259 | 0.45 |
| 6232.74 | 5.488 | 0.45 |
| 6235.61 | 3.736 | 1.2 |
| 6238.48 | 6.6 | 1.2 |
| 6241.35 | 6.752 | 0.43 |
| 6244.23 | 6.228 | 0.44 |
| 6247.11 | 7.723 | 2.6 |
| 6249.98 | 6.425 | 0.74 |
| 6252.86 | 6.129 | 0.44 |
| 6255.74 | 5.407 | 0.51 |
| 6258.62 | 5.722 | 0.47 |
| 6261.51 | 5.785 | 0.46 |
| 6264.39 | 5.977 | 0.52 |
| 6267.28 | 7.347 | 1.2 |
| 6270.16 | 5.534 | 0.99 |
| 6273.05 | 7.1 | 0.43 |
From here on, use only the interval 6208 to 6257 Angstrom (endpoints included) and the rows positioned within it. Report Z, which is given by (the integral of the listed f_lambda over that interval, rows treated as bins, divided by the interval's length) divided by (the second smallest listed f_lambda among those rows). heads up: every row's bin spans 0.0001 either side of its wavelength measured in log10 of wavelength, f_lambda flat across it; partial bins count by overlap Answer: 1.14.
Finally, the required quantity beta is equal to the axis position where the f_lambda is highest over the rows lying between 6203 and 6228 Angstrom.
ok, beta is 6209.82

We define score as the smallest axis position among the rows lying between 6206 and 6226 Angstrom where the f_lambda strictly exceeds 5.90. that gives 6209.82 Angstrom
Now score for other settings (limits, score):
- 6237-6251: 6238.48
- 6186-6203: 6186.98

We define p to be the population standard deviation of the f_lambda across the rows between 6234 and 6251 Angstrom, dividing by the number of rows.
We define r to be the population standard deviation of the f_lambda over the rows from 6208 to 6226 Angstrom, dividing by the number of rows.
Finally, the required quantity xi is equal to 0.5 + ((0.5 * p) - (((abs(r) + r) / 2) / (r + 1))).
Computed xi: 0.7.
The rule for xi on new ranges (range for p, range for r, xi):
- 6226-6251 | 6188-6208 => 0.6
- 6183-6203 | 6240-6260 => 0.4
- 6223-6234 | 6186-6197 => 0.3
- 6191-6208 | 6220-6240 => 0.3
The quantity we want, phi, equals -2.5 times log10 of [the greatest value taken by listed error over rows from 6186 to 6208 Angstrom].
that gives -0.70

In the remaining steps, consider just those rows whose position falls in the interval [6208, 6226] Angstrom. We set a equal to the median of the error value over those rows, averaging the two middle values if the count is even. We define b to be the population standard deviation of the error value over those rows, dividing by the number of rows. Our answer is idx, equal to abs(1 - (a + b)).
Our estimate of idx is 0.65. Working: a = 0.745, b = 0.9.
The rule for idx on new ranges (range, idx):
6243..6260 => 0.27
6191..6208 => 0.13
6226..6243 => 0.16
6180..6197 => 0.07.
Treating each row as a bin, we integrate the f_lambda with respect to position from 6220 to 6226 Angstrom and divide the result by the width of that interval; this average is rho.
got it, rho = 5.54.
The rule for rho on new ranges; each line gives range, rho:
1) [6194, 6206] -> 5.63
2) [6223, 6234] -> 5.93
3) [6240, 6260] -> 6.34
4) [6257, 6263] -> 5.74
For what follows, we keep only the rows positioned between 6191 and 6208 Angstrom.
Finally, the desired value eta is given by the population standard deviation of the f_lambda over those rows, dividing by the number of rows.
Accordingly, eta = 0.52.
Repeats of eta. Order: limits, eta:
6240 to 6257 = 0.70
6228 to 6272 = 0.90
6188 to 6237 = 0.83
